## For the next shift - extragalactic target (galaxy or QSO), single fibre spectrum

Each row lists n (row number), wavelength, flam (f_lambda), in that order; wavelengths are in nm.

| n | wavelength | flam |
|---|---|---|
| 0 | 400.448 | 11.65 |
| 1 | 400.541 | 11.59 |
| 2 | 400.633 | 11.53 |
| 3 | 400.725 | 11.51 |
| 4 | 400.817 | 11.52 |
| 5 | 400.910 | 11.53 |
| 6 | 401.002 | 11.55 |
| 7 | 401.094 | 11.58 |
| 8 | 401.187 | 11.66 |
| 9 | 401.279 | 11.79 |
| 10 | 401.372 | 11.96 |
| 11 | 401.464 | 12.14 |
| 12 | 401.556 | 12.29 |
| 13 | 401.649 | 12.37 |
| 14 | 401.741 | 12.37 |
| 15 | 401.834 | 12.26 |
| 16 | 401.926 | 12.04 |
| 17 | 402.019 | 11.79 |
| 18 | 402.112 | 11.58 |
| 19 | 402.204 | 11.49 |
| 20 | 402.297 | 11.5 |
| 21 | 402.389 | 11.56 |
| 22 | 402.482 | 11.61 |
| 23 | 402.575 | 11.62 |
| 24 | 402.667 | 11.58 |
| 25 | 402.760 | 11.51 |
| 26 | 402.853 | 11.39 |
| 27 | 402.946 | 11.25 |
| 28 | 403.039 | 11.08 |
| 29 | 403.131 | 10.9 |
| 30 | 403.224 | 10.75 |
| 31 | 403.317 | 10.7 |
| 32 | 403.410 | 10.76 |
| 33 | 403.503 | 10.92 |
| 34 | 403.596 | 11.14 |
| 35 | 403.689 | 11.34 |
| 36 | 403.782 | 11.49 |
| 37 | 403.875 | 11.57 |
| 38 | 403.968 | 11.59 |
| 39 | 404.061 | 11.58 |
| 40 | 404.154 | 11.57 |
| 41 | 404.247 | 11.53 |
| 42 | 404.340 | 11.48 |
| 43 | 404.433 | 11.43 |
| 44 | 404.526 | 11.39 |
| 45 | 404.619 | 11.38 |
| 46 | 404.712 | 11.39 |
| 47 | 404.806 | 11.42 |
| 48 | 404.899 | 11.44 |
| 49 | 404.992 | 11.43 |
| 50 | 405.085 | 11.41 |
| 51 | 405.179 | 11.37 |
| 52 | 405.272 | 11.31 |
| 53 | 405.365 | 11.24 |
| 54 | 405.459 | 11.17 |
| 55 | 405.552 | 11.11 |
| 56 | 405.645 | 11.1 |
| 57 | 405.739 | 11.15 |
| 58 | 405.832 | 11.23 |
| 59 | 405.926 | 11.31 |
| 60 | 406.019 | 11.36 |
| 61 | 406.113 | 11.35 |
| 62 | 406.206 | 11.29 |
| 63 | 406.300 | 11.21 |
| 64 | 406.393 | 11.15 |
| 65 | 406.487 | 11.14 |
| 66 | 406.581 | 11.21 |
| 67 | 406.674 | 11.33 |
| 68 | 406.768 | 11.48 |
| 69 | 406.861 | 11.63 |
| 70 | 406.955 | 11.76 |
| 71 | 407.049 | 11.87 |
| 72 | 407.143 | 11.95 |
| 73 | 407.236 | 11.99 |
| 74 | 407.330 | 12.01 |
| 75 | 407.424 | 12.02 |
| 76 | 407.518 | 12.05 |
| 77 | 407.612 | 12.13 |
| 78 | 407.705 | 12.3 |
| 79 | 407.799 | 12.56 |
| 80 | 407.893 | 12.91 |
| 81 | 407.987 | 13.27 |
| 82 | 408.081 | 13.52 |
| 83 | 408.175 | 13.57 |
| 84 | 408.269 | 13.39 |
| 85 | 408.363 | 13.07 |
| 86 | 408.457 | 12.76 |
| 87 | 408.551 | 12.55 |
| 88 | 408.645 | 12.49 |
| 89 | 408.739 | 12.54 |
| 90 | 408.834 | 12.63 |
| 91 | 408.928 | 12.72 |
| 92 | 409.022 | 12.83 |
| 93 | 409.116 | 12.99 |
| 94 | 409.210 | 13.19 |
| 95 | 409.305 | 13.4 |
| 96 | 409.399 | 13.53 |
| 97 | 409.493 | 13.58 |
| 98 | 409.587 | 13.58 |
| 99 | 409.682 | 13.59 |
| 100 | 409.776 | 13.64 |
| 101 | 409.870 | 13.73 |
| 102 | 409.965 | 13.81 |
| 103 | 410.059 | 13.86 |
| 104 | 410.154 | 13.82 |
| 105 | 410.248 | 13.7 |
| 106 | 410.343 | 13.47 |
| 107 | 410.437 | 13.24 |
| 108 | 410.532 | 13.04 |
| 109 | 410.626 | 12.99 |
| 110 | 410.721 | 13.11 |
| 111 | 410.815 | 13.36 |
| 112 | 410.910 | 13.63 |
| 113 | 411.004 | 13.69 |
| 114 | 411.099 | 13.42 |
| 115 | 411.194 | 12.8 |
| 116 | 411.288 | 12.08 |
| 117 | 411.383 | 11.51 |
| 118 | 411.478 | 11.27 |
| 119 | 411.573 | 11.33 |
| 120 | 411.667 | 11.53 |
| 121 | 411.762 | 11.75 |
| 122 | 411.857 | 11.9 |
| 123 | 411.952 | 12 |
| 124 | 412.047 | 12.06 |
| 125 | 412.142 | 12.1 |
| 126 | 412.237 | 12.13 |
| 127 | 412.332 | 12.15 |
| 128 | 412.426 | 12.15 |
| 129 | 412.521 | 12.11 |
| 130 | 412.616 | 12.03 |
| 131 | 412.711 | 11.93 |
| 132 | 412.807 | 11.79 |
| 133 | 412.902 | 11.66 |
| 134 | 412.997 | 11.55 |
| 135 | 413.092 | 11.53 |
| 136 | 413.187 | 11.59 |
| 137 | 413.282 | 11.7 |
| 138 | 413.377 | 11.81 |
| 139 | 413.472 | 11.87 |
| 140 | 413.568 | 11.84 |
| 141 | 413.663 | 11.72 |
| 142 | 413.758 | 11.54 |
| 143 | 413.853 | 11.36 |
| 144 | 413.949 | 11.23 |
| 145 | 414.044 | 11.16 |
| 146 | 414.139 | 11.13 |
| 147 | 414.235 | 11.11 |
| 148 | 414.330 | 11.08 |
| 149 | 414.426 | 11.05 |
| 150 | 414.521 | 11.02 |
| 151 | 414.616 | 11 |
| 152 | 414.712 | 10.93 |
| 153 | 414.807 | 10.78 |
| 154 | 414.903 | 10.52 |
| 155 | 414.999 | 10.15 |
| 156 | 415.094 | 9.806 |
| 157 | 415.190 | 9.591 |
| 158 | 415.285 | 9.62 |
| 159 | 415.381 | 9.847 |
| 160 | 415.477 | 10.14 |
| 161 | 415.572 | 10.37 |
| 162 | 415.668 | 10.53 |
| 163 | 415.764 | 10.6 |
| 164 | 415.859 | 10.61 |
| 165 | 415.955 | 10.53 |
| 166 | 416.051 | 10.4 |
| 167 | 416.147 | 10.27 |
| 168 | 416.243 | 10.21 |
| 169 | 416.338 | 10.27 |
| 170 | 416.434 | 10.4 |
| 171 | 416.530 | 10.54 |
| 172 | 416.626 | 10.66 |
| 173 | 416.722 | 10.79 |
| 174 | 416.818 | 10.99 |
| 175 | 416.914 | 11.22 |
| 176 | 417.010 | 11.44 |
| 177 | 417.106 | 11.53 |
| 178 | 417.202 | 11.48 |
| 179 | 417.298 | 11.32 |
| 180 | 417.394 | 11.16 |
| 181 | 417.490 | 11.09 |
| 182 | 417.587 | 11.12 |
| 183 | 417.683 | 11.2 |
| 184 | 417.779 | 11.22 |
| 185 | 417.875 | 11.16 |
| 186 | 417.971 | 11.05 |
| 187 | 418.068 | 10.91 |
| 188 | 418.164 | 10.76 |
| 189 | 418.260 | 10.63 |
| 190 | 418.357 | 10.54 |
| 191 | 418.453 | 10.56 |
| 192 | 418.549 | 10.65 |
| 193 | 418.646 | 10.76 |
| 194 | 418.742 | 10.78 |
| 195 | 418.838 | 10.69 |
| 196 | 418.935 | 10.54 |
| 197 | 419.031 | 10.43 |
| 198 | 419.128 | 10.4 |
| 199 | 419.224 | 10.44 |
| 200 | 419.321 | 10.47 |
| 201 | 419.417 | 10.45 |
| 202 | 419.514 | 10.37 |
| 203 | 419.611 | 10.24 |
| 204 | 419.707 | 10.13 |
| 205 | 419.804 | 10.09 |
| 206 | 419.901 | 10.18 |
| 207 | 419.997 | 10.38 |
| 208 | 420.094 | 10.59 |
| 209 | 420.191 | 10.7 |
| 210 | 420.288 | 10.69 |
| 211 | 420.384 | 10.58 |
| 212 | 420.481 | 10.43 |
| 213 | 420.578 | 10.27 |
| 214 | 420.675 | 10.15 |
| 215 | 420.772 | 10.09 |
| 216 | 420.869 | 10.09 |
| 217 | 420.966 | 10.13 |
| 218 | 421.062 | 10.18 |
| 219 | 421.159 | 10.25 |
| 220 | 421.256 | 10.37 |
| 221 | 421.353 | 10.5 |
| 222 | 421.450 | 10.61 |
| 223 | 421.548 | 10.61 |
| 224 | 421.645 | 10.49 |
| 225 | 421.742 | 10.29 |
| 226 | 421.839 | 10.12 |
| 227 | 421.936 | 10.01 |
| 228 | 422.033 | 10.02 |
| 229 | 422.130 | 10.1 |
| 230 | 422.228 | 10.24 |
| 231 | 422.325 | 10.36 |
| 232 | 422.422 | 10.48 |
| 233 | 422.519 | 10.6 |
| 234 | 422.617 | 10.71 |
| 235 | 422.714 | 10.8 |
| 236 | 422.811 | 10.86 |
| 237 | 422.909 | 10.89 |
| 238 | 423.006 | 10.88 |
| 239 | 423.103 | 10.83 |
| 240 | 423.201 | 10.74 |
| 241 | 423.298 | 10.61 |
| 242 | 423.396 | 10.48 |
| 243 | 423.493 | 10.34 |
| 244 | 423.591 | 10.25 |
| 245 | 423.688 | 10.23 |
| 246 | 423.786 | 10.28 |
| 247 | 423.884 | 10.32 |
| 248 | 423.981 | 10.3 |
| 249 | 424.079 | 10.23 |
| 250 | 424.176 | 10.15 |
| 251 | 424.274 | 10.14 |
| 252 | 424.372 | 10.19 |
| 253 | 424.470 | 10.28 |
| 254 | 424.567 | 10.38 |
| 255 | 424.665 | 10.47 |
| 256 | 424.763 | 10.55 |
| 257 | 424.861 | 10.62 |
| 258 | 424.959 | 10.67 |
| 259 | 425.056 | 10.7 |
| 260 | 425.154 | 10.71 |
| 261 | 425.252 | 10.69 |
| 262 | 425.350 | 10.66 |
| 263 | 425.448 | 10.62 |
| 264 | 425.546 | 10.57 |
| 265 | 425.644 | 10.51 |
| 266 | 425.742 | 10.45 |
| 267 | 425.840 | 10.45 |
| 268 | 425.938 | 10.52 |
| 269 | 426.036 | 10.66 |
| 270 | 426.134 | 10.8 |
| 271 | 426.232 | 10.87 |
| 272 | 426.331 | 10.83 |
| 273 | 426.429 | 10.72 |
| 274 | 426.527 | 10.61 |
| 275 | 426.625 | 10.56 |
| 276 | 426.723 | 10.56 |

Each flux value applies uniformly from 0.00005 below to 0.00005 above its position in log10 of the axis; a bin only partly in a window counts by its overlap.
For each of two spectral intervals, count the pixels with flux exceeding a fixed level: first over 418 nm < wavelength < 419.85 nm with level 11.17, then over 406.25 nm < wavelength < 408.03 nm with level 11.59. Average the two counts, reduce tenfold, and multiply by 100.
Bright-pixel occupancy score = 65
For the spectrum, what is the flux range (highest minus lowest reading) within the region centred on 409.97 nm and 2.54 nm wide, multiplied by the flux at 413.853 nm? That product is 15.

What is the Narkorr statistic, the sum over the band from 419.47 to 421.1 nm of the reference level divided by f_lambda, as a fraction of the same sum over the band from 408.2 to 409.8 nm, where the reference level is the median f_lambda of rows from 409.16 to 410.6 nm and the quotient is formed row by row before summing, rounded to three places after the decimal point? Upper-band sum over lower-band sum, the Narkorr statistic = 1.268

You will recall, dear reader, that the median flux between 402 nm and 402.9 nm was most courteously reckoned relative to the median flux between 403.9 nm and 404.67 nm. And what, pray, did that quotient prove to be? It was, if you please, 1.01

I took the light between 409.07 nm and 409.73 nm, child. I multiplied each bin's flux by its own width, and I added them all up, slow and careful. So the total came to 8.8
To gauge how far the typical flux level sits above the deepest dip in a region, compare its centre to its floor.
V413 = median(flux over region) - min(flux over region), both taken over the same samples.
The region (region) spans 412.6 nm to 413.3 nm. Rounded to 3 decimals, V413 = 0.150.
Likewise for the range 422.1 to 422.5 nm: 0.200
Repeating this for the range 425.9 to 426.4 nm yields 0.280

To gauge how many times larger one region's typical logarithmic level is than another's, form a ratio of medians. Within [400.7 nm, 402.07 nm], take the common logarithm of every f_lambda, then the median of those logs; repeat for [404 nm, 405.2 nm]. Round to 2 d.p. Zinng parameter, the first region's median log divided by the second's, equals 1.01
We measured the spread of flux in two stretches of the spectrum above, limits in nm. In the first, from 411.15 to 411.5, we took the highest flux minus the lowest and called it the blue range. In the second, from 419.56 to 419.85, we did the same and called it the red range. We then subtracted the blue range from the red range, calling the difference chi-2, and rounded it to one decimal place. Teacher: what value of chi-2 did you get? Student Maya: -1.4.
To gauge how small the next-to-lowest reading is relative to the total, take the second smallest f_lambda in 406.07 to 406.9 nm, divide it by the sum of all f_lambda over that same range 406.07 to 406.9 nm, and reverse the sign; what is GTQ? -0.110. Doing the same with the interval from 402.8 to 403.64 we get -0.109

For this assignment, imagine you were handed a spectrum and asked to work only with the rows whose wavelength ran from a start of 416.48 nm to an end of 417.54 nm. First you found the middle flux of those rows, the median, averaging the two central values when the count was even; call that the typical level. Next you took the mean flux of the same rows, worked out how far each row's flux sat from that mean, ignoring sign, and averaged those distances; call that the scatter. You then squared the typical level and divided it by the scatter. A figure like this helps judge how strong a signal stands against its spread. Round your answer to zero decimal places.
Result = 461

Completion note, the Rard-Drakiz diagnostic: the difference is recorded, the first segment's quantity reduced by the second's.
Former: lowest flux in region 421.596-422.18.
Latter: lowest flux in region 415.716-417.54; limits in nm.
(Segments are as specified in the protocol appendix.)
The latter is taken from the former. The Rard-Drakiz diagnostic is -0.2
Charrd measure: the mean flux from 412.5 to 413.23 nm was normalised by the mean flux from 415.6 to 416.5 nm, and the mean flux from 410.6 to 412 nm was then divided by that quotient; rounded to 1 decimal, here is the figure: 11.0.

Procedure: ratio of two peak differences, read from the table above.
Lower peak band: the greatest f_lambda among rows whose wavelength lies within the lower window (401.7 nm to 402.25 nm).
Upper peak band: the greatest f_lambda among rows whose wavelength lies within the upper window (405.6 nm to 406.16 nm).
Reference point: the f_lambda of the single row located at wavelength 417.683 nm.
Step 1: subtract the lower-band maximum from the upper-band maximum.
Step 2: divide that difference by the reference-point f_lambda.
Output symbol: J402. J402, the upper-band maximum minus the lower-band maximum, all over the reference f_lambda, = -0.09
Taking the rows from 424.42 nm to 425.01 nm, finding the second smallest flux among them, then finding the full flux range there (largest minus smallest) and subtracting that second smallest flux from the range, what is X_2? -10.0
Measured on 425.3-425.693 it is -10.4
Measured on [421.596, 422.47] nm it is -9.5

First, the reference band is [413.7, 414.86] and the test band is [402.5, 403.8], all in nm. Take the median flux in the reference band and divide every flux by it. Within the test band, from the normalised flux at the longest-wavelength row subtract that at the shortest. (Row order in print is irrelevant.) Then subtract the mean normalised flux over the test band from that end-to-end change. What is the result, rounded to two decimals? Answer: -1.02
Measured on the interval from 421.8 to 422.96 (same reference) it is -0.87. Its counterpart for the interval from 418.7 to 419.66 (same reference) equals -0.99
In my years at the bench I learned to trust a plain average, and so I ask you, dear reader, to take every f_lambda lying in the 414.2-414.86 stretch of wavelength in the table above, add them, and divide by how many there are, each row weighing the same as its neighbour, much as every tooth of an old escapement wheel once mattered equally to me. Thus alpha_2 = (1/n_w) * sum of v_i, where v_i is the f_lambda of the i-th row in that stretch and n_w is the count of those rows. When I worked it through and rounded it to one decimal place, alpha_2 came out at 11.0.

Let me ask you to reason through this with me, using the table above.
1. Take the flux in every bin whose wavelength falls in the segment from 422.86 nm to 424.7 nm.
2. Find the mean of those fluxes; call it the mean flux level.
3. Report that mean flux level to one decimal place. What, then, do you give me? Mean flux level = 10.4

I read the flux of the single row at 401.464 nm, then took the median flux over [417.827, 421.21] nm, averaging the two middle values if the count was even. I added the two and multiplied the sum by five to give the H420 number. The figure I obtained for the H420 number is 113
